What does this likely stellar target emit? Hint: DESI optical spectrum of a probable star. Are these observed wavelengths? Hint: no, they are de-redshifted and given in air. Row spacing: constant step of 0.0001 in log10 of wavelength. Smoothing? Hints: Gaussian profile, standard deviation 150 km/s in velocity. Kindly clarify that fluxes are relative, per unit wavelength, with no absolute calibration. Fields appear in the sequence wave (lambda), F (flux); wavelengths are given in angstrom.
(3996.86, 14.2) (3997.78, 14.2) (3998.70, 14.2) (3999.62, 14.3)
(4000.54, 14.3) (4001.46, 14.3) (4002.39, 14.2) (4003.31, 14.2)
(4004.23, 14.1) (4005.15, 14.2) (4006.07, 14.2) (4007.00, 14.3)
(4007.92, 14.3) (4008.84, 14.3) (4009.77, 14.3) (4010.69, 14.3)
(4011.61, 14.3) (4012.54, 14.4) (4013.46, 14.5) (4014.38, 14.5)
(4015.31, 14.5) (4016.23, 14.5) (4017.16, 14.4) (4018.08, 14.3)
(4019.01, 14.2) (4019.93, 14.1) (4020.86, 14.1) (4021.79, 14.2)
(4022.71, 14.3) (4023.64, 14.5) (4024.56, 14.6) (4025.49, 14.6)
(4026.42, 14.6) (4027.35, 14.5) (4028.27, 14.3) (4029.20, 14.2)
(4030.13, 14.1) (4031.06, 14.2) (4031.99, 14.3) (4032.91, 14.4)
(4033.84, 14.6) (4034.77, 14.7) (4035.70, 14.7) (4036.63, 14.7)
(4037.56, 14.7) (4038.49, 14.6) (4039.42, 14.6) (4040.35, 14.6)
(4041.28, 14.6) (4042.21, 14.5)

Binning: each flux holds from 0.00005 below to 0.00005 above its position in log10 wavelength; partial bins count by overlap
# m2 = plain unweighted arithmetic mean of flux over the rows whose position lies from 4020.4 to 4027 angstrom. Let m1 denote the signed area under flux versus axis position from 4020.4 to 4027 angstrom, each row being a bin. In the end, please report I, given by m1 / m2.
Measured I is 6.60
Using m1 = 95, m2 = 14.4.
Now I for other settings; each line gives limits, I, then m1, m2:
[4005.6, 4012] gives 6.40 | 91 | 14.3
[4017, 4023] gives 6.00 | 85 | 14.2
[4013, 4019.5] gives 6.51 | 94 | 14.4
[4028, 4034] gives 5.99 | 86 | 14.3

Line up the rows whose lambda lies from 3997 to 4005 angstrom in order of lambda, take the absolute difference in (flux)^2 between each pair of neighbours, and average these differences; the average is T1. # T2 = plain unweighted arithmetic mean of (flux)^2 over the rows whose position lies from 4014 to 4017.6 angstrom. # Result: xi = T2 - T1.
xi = 208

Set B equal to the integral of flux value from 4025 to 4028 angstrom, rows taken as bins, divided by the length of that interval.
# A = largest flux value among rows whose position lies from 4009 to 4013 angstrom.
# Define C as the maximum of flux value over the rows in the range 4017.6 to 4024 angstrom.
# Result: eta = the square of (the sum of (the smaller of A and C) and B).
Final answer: 838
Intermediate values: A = 14.4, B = 14.5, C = 14.5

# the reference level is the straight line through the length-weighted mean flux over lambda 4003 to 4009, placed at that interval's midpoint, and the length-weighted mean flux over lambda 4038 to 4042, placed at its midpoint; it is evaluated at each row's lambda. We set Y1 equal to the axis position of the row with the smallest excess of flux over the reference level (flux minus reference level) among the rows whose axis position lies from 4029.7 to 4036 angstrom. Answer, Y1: 4030.13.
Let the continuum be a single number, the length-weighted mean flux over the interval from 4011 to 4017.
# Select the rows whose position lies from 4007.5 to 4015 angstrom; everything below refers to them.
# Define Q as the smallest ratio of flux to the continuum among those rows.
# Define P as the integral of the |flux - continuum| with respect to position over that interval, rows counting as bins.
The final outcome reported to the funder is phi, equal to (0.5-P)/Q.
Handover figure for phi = -0.3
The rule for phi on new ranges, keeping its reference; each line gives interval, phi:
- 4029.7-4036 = -0.8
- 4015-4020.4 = -0.3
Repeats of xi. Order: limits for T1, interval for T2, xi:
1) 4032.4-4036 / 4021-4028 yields 207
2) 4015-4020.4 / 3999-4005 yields 200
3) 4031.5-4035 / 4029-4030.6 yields 196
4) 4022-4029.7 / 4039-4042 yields 210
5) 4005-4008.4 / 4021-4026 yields 208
